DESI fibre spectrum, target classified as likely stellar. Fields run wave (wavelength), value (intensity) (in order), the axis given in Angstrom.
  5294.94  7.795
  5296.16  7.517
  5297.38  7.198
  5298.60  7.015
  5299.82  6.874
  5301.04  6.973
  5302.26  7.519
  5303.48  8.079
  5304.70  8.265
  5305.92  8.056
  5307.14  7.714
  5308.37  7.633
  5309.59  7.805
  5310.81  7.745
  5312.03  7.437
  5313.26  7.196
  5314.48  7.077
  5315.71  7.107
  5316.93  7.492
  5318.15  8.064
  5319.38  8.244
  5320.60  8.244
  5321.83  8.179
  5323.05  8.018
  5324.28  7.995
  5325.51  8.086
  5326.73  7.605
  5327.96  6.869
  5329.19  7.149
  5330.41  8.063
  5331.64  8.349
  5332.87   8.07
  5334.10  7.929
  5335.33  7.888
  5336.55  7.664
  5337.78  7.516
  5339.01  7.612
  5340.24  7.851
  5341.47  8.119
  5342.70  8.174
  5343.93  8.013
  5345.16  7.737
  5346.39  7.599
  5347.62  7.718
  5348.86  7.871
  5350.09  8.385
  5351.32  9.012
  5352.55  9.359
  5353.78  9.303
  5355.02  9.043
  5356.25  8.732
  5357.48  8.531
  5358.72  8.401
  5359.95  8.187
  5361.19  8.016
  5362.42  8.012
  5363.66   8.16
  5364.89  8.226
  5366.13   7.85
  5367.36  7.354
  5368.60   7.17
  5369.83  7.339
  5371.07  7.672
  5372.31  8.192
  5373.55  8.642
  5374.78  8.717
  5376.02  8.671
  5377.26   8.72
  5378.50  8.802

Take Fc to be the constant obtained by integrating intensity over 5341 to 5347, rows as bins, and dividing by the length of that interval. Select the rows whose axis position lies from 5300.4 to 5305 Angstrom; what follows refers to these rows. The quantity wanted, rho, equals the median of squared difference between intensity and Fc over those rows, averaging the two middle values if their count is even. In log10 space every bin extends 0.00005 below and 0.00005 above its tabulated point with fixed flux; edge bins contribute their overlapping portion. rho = 0.14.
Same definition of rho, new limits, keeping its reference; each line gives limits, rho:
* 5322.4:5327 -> 0.02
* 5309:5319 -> 0.21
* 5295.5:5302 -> 0.83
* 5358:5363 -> 0.04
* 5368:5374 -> 0.35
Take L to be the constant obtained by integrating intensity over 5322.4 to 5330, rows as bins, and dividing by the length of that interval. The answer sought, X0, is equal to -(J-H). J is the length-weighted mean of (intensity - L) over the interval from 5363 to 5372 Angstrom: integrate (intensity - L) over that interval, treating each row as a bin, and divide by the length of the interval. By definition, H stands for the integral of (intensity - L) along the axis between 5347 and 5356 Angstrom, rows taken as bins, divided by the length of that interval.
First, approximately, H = 1.0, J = 0.06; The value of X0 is 1.0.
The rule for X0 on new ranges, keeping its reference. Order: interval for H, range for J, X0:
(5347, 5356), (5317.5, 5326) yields 0.6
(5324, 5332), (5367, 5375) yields -0.1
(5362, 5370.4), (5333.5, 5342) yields -0.1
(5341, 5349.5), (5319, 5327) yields -0.2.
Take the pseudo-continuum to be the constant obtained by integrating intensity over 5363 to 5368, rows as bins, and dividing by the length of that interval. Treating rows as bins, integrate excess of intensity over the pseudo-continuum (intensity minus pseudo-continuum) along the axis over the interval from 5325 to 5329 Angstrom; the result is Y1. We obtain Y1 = -2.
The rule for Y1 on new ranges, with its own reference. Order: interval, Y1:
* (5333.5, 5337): 0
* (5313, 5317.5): -3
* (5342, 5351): 1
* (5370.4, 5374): 1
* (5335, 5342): -1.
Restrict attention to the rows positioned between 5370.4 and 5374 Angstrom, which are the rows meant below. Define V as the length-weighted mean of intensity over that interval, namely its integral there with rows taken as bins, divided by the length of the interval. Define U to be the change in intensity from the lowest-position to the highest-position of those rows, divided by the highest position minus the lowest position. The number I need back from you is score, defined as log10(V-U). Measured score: 0.888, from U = 0.39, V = 8.11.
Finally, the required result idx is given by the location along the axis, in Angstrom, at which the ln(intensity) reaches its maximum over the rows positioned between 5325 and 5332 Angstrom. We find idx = 5331.64 Angstrom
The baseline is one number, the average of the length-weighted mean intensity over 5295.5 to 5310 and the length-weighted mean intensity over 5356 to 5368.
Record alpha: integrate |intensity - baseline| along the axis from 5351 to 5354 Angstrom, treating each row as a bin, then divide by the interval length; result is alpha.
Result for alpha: 1.40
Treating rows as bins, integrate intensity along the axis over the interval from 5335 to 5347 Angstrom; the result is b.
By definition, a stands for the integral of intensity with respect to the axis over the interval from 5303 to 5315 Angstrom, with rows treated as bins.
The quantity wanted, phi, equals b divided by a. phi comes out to 1.02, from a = 92.4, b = 94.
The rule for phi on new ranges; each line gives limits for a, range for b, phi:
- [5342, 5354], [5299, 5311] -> 0.92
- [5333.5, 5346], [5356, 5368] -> 0.99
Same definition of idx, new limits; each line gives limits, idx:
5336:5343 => 5342.70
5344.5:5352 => 5351.32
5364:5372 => 5364.89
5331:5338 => 5331.64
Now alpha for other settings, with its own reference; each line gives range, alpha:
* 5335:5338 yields 0.18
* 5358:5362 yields 0.36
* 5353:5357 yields 1.18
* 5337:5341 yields 0.19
